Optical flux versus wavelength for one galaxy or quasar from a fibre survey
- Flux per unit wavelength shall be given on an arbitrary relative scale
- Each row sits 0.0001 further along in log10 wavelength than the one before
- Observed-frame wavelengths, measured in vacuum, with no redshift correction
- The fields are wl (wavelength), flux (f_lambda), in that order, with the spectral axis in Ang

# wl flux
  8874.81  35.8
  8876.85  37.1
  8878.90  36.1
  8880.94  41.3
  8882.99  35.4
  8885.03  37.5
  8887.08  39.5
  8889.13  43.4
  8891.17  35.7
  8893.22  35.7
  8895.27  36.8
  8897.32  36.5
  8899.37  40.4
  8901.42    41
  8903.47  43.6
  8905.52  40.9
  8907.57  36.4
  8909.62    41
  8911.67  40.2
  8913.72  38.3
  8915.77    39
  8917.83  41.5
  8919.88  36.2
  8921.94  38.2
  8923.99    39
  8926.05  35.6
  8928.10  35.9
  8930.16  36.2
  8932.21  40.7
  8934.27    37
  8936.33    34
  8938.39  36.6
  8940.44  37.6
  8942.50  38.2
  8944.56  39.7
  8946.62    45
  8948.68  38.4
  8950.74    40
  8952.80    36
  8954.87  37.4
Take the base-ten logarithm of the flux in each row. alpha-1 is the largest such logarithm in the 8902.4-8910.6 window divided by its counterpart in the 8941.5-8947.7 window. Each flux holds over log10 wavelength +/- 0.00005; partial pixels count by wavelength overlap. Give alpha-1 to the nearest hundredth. 0.99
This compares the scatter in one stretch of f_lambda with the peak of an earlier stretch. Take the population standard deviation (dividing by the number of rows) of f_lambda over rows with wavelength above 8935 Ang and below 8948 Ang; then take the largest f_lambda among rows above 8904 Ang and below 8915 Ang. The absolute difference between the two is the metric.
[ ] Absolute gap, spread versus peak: 37.6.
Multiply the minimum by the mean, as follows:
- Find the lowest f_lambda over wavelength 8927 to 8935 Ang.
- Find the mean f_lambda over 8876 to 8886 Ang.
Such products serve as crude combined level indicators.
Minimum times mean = 1346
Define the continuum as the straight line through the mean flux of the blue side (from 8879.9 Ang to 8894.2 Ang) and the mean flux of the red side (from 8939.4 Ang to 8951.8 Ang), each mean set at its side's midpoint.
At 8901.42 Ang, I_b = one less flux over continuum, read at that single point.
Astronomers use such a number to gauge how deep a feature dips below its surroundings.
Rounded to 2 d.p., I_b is -0.06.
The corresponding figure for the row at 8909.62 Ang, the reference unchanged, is -0.05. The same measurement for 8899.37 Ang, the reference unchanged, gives -0.04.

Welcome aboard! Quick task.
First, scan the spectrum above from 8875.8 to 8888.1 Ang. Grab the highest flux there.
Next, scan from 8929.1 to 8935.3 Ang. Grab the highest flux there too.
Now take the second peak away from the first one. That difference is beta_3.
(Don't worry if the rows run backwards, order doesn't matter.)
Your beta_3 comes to 0.6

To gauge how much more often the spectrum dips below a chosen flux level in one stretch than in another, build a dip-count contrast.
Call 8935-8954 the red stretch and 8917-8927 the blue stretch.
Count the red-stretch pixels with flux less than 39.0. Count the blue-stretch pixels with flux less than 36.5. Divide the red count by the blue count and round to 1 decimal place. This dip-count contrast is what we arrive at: 3.0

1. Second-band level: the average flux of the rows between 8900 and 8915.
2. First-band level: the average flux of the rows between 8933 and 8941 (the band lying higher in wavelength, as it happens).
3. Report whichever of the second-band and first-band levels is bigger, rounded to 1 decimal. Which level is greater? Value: 40.2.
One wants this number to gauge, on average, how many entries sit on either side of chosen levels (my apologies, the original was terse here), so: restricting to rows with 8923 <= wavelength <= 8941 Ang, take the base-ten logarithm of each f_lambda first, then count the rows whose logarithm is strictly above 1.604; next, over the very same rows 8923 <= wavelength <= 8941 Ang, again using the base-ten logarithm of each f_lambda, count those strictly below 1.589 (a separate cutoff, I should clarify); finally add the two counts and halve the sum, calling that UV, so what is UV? 4.0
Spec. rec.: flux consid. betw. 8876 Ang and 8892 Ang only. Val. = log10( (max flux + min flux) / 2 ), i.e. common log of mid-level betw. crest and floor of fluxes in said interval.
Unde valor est 1.60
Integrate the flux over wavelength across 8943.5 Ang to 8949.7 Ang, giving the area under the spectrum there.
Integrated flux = 254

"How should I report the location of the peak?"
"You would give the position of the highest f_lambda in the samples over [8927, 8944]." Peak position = 8932.21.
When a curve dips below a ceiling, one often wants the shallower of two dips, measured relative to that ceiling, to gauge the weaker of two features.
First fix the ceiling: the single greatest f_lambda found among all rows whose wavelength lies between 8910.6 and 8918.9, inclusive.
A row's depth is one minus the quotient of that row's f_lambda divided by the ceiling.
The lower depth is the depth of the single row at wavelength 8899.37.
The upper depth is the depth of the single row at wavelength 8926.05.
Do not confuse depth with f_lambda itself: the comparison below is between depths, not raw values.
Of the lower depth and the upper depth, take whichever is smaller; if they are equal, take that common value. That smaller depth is 0.03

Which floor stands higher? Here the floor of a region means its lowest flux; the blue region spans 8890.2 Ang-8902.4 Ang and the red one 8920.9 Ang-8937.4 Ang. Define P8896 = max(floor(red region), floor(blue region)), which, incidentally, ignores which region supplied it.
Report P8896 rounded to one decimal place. 35.7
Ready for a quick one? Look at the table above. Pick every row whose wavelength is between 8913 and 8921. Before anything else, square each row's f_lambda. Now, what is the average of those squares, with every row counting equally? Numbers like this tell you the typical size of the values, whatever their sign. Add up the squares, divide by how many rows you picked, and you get 1505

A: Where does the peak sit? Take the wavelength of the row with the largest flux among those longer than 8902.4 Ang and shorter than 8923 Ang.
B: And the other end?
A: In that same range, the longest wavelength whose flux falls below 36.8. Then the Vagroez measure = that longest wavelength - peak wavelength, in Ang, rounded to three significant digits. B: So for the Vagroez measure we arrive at 16.4 Ang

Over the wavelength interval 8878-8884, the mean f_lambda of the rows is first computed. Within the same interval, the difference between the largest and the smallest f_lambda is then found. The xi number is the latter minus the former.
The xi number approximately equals -31.7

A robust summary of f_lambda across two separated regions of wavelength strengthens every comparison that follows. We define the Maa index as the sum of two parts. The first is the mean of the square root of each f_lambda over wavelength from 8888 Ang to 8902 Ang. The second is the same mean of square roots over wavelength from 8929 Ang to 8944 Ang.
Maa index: 12.30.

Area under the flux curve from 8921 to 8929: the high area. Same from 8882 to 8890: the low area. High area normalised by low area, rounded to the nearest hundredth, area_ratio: 0.96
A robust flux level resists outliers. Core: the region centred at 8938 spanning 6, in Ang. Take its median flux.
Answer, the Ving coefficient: 36.6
